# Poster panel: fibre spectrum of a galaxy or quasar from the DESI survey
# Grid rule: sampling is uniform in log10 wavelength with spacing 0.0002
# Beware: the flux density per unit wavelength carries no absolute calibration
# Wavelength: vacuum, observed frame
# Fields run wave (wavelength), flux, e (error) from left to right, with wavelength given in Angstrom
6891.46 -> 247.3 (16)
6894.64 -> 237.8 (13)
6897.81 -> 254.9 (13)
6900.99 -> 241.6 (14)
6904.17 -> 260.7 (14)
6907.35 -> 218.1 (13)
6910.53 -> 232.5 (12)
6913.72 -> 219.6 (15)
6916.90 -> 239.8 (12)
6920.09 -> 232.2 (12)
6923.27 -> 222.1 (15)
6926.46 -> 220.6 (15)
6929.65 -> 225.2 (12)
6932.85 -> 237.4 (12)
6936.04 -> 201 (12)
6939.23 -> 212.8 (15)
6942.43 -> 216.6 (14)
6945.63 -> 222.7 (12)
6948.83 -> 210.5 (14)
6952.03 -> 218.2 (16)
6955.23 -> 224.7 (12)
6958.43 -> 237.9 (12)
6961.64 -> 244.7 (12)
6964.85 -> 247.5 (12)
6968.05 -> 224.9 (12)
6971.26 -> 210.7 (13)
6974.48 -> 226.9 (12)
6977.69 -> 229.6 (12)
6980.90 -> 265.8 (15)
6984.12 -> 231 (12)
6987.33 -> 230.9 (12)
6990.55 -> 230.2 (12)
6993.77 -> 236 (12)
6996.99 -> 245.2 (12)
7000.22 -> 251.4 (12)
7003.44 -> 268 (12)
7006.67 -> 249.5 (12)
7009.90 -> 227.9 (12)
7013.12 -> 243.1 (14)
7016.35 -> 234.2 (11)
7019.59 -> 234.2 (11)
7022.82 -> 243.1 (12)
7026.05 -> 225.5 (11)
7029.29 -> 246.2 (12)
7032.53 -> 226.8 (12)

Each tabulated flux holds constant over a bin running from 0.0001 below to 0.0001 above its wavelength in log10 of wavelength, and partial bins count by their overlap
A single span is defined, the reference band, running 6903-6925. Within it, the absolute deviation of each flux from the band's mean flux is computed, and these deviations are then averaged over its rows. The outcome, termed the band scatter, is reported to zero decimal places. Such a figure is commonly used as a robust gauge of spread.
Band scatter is 10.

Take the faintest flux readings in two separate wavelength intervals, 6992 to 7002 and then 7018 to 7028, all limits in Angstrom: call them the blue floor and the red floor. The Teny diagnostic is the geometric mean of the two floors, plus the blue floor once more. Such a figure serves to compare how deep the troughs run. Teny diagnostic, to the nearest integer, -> 467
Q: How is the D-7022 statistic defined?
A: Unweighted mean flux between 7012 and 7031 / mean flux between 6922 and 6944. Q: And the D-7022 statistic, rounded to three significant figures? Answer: 1.08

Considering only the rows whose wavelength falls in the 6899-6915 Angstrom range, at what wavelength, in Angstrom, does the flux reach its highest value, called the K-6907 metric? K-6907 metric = 6904.17 Angstrom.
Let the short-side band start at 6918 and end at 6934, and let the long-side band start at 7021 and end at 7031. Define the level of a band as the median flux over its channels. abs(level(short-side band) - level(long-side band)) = 18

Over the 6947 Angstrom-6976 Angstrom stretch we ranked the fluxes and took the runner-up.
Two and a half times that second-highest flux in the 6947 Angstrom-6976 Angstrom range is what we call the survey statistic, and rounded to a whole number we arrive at 612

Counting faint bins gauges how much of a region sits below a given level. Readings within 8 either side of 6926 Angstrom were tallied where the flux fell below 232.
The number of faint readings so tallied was 3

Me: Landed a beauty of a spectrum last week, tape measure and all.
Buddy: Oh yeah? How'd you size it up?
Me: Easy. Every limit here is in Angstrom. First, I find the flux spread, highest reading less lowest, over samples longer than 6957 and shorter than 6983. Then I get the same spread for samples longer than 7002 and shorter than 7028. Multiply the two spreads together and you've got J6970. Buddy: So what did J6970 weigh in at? 2342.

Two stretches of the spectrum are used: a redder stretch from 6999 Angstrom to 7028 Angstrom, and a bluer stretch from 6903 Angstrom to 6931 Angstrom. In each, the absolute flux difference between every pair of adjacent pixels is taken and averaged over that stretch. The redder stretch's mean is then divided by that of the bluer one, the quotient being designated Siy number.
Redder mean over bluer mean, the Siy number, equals 0.94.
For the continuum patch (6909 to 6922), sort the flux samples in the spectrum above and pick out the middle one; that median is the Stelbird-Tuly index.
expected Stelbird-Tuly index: 232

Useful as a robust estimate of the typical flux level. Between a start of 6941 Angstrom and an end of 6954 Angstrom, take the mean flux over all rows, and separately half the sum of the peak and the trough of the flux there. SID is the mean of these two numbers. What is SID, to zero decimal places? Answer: 217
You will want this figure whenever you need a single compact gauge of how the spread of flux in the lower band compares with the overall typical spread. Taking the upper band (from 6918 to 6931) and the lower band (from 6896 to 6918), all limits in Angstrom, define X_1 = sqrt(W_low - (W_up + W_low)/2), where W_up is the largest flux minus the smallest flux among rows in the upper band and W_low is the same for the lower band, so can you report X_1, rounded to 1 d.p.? 3.9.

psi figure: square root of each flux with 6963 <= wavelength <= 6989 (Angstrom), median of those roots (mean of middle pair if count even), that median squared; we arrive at 230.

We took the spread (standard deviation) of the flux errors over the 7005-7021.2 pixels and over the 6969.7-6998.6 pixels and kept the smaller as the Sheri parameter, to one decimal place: 1.0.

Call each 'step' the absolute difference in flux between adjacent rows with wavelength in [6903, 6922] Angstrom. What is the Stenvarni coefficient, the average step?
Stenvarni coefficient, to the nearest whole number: 20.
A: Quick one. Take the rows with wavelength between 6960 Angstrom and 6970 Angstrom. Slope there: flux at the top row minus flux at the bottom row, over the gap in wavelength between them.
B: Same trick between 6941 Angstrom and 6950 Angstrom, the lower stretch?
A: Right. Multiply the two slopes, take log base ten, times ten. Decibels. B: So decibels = 4.7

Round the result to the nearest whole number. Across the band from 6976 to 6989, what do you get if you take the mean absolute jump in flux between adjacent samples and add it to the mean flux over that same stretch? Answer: 263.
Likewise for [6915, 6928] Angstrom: 235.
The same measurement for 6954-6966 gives 246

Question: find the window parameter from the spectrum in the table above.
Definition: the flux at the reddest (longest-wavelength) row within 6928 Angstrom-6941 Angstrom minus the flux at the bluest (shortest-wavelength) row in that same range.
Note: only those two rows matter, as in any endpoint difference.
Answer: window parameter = -12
